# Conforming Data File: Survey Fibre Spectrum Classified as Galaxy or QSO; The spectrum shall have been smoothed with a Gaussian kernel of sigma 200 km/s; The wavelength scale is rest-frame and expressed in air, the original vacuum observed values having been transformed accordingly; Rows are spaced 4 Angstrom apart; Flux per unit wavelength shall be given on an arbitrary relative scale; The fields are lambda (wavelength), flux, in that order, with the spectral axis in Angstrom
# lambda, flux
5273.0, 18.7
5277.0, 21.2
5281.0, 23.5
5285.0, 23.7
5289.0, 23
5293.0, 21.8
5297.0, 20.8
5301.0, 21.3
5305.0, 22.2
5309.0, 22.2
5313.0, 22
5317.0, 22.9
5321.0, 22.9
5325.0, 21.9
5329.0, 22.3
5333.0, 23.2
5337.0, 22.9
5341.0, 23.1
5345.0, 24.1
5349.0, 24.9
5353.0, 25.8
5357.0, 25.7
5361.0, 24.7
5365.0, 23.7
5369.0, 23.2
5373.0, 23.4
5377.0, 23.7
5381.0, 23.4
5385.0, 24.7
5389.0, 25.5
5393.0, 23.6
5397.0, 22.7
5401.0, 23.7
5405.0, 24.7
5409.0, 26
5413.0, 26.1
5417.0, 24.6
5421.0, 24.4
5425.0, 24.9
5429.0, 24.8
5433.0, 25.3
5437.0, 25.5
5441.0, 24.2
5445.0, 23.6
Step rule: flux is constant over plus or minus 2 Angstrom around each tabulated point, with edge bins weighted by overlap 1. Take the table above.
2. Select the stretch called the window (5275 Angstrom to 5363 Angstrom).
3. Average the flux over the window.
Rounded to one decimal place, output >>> 23.0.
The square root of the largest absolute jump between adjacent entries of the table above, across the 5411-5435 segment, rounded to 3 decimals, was 1.225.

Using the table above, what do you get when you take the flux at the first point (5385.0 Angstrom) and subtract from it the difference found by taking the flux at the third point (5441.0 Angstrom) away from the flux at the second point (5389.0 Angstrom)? 23.4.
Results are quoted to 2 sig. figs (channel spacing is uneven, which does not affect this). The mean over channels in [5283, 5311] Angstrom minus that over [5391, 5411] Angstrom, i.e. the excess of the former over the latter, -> -2.0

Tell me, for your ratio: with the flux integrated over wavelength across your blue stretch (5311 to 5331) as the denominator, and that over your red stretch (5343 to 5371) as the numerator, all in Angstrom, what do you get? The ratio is 1.5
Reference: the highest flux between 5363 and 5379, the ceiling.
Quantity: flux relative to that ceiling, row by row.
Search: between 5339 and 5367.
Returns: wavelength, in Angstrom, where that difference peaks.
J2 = 5353.0 Angstrom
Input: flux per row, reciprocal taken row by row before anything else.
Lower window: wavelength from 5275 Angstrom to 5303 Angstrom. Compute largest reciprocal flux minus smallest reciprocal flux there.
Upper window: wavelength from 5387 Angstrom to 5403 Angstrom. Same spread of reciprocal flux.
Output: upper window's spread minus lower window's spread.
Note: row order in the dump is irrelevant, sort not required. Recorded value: -0.001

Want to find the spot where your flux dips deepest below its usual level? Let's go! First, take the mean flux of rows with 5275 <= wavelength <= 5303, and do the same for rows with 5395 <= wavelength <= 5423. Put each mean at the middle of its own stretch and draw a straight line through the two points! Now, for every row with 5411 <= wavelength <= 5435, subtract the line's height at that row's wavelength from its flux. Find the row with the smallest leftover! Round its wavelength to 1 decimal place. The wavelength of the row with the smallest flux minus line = 5421.0 Angstrom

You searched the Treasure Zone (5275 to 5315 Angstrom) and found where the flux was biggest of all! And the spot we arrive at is 5285.0 Angstrom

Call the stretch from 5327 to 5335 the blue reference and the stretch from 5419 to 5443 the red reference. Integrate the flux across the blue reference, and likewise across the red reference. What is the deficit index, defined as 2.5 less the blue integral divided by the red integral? 2.19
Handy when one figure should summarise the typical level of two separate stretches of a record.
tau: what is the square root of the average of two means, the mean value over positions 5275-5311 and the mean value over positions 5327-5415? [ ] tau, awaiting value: 4.81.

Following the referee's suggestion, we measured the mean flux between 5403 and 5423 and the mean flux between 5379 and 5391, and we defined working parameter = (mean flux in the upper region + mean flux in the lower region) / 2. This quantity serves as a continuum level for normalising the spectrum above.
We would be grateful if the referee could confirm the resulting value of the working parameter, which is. 24.8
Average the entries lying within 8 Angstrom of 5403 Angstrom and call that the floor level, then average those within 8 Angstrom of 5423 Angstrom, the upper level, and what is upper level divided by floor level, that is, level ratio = 1.02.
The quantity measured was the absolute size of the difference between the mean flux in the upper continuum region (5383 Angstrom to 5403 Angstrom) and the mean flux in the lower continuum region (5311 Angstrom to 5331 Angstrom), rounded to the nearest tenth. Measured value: 1.6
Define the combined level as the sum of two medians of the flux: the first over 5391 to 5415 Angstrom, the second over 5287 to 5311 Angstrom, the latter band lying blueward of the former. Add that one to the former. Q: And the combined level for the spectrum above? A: 46.2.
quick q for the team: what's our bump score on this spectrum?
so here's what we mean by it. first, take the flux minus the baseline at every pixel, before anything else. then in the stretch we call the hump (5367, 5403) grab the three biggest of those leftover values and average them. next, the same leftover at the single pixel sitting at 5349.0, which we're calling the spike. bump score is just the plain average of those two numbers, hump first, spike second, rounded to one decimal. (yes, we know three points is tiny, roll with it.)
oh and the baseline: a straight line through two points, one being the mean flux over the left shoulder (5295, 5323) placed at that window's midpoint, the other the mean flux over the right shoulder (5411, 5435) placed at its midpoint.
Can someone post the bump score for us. 1.2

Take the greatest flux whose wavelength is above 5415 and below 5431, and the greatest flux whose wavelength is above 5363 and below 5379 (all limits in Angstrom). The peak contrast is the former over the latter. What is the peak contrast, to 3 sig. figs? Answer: 1.05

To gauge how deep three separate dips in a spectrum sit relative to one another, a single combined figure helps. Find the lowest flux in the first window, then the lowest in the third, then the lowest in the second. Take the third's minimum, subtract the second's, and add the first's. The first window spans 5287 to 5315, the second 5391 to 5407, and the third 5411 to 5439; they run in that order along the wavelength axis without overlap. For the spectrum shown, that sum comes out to 22.5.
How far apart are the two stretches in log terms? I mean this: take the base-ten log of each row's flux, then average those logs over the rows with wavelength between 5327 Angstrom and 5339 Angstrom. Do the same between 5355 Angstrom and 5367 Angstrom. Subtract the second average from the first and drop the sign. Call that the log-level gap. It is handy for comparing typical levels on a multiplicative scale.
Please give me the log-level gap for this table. 0.035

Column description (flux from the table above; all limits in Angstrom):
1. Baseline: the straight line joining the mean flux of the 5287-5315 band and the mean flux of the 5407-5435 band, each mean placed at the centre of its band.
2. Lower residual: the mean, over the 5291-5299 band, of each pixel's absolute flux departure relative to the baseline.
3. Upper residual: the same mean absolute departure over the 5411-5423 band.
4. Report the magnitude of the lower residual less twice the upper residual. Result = 1.0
